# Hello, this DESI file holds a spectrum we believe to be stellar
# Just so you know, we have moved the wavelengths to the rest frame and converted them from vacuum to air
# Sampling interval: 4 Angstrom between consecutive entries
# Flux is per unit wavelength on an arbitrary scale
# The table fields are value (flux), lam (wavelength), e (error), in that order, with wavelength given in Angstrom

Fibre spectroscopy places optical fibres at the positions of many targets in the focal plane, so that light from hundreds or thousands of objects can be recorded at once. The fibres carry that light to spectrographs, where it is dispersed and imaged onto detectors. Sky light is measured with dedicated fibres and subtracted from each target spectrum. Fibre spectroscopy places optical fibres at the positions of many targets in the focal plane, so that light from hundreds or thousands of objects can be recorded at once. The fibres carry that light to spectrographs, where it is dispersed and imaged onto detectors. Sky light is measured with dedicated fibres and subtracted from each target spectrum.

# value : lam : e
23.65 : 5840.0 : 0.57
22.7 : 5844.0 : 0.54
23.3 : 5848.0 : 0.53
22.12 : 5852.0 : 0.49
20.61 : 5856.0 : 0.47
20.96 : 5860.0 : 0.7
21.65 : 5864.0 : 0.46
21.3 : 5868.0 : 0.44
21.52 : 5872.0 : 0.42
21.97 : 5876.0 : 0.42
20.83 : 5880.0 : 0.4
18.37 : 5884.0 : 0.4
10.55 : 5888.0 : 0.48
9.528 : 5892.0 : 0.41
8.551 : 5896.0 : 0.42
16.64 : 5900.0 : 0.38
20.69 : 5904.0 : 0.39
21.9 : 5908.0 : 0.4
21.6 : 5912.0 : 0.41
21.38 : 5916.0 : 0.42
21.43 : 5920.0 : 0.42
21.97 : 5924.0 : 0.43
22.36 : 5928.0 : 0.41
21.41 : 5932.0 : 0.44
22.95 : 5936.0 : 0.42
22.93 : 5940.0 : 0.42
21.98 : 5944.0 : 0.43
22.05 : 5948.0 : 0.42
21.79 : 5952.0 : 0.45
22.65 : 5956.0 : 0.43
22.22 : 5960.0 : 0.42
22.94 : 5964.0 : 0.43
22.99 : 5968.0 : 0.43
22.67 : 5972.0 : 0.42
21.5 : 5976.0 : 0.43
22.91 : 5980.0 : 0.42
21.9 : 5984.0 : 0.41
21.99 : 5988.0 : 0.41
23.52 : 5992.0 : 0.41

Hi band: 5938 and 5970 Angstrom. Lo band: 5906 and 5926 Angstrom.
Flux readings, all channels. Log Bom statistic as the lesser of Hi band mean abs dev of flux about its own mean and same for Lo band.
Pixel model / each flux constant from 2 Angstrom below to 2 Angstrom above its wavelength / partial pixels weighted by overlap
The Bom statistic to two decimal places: 0.22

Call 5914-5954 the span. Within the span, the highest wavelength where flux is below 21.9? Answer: 5952.0 Angstrom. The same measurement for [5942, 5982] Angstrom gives 5976.0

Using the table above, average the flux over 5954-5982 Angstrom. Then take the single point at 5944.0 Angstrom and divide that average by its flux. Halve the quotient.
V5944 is 0.51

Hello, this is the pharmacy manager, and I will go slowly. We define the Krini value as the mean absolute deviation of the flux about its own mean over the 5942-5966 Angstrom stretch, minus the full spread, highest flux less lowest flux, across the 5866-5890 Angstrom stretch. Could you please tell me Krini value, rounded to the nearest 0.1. -11.1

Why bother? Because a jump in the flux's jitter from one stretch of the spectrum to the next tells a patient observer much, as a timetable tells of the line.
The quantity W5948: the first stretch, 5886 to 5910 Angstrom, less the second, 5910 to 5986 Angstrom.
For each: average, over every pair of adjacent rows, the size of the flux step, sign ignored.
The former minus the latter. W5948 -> 2.5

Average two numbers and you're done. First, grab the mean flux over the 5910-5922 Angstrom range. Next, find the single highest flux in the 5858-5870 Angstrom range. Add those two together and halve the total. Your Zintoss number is 21.6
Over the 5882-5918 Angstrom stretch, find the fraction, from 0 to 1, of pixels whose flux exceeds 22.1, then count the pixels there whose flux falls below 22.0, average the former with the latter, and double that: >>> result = 9.0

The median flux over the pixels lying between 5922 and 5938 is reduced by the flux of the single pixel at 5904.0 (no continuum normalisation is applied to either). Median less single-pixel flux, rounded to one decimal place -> 1.5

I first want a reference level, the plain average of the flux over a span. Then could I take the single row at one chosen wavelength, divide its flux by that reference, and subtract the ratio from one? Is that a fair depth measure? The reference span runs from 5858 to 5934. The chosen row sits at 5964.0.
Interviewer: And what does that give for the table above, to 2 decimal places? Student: -0.20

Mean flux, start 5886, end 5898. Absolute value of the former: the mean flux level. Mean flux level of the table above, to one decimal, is 9.5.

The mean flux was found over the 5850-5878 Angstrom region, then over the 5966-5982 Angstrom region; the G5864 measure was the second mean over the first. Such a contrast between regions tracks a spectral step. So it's 1.05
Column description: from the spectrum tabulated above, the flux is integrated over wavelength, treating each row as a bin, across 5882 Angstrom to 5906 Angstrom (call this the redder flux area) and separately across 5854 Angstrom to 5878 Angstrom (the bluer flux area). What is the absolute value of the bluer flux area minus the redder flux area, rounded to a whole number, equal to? 175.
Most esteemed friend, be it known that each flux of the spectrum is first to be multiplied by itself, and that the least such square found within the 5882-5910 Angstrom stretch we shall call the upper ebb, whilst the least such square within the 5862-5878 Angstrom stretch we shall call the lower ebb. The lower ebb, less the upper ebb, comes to 381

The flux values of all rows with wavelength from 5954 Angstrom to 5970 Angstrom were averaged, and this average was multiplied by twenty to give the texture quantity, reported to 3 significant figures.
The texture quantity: 454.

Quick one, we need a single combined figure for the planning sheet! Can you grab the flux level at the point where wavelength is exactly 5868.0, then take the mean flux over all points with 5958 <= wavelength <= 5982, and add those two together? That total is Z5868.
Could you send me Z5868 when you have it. 43.84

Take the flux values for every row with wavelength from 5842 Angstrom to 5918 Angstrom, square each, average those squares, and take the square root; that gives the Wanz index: 19.8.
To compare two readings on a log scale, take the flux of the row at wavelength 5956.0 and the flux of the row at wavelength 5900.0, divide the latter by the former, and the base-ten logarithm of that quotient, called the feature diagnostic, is -0.134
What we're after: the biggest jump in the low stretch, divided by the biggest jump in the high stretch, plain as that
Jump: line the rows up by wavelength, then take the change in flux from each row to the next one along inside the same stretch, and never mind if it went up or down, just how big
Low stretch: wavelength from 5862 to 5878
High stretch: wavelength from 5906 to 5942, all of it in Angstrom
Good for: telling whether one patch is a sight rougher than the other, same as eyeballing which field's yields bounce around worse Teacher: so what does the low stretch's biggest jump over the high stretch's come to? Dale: 0.3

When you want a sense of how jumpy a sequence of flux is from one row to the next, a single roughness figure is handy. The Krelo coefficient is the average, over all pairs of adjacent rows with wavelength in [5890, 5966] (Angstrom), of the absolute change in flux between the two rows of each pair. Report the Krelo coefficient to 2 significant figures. 1.2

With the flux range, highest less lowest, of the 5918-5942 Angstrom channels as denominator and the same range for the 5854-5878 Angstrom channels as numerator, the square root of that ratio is 0.9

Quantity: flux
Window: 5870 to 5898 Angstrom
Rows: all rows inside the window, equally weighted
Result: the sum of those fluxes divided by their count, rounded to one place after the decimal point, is 15.9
